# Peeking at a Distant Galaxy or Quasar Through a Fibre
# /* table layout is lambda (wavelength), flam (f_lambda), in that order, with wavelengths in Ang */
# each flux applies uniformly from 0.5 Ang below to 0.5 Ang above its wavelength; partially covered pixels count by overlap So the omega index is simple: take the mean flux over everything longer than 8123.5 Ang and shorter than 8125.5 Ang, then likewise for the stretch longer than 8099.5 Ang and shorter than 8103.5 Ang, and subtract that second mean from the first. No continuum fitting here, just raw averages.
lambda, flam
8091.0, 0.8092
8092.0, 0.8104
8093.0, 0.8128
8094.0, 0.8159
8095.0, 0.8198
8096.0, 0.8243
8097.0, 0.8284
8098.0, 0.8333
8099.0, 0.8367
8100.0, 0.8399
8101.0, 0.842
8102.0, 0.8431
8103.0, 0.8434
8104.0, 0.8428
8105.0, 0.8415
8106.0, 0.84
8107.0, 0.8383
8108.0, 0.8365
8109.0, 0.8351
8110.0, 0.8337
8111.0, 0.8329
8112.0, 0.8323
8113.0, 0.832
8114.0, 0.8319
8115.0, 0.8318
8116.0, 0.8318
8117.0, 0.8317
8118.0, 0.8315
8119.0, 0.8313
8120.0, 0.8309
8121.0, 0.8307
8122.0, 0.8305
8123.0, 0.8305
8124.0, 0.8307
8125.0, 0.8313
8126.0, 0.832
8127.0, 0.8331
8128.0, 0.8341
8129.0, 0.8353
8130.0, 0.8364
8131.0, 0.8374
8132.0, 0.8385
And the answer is -0.011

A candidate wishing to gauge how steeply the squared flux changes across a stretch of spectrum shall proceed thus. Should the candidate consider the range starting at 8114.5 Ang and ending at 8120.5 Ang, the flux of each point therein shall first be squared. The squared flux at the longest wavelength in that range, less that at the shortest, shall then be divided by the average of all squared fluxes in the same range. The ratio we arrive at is 0.00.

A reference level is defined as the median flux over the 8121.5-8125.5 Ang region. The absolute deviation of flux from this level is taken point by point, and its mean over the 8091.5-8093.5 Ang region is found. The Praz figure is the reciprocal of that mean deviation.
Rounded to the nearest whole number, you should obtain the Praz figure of 53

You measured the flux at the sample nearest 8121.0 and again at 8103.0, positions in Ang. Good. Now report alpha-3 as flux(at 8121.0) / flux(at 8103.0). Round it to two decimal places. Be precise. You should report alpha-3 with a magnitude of 0.98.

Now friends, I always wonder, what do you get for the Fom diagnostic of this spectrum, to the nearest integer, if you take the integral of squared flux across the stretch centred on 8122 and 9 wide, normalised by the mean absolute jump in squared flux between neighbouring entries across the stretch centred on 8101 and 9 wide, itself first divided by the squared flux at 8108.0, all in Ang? 1230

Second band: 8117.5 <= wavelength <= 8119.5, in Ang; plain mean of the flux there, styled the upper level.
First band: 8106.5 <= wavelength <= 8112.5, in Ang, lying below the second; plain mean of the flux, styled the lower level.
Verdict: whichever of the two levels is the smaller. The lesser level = 0.831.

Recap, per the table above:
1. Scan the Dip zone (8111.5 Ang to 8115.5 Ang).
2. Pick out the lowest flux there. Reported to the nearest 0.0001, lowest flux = 0.8318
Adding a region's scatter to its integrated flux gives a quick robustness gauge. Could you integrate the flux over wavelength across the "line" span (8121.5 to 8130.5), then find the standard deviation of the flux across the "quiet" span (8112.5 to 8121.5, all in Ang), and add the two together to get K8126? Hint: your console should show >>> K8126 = 7.494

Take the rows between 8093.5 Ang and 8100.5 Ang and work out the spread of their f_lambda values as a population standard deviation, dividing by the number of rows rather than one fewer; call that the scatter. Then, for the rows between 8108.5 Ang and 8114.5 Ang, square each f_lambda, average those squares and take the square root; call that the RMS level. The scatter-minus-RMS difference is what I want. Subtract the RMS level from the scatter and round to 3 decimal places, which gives -0.825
